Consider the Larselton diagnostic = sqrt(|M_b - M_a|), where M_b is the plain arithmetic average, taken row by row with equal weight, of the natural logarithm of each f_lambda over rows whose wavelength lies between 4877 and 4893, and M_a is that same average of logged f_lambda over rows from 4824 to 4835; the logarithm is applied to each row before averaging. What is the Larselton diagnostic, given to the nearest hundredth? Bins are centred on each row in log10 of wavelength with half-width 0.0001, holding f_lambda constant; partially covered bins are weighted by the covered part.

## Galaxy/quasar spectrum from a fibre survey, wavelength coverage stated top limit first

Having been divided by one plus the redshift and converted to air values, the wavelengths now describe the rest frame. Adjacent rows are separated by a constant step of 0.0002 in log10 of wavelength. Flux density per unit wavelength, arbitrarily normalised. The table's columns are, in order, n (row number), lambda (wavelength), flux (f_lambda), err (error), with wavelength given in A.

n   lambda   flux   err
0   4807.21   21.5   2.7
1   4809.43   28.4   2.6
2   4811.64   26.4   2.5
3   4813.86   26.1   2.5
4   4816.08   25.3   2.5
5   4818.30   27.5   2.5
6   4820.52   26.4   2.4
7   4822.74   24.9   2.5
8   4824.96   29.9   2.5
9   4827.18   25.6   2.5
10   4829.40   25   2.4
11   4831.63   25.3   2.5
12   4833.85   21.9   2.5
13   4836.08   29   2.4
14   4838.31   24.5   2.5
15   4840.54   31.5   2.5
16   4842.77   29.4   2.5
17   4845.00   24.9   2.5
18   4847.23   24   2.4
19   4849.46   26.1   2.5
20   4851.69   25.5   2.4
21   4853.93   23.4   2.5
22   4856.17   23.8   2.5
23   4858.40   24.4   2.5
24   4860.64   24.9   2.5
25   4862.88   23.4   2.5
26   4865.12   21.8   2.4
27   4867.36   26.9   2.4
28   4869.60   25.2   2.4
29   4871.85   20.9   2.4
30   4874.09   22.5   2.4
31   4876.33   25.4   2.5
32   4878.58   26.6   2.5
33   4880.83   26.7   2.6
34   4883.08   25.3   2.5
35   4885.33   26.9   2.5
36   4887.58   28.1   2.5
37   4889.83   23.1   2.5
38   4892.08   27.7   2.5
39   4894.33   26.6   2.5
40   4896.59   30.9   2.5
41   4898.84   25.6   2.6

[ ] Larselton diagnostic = 0.18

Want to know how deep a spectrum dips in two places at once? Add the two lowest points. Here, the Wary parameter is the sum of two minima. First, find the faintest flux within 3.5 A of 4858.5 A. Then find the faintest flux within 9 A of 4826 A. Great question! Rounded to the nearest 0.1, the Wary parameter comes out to 45.7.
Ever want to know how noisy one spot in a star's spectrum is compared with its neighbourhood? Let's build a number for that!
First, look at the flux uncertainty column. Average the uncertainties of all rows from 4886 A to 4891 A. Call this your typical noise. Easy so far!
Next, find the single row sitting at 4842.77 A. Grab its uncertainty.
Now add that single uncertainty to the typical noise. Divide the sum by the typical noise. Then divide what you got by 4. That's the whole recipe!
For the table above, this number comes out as 0.500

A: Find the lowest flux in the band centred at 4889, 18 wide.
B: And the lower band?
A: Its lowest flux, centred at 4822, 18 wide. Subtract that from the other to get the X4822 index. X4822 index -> -1.8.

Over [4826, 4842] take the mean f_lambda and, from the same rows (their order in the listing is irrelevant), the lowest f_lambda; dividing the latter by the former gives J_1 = 0.84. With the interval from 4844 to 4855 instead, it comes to 0.94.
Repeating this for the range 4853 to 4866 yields 0.92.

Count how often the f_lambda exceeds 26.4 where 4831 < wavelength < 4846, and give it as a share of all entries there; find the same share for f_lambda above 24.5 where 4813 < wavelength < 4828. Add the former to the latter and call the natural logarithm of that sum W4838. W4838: 0.36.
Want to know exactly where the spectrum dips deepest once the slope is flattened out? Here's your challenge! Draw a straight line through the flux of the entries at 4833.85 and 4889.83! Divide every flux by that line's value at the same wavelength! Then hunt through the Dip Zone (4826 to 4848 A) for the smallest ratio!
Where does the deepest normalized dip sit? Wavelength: 4833.85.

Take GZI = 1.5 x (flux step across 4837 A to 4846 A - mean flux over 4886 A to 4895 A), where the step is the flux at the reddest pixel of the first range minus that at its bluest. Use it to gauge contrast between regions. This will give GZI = -39.0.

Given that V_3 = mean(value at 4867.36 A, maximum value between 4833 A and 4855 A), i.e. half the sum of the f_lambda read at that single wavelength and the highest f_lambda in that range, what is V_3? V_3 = 29.2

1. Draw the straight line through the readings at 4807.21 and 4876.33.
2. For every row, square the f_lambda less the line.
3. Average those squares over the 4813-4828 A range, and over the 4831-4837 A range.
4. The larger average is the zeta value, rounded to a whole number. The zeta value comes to 21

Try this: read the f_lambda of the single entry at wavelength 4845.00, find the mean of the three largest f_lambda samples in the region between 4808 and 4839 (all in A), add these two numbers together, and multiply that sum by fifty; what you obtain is 2700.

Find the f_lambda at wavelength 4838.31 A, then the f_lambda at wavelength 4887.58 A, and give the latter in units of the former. 1.15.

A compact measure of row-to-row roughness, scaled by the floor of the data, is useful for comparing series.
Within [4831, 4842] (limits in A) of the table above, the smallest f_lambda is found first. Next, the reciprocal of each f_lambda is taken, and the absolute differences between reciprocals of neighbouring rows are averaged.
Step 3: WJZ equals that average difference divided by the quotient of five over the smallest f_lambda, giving 0.036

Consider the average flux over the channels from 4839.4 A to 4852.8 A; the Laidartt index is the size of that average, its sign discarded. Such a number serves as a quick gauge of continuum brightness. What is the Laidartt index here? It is 26.9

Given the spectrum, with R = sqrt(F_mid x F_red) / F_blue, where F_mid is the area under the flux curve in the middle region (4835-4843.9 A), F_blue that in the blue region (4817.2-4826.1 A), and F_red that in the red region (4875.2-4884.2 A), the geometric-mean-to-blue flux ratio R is 1.01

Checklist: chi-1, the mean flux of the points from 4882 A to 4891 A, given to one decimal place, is 25.9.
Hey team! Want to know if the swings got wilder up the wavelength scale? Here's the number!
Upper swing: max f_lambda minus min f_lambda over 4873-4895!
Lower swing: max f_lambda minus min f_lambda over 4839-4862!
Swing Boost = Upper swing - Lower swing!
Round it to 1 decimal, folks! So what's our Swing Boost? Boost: -2.5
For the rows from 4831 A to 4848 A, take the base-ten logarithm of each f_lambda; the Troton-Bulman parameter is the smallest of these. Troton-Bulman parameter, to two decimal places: 1.34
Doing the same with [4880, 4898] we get 1.36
